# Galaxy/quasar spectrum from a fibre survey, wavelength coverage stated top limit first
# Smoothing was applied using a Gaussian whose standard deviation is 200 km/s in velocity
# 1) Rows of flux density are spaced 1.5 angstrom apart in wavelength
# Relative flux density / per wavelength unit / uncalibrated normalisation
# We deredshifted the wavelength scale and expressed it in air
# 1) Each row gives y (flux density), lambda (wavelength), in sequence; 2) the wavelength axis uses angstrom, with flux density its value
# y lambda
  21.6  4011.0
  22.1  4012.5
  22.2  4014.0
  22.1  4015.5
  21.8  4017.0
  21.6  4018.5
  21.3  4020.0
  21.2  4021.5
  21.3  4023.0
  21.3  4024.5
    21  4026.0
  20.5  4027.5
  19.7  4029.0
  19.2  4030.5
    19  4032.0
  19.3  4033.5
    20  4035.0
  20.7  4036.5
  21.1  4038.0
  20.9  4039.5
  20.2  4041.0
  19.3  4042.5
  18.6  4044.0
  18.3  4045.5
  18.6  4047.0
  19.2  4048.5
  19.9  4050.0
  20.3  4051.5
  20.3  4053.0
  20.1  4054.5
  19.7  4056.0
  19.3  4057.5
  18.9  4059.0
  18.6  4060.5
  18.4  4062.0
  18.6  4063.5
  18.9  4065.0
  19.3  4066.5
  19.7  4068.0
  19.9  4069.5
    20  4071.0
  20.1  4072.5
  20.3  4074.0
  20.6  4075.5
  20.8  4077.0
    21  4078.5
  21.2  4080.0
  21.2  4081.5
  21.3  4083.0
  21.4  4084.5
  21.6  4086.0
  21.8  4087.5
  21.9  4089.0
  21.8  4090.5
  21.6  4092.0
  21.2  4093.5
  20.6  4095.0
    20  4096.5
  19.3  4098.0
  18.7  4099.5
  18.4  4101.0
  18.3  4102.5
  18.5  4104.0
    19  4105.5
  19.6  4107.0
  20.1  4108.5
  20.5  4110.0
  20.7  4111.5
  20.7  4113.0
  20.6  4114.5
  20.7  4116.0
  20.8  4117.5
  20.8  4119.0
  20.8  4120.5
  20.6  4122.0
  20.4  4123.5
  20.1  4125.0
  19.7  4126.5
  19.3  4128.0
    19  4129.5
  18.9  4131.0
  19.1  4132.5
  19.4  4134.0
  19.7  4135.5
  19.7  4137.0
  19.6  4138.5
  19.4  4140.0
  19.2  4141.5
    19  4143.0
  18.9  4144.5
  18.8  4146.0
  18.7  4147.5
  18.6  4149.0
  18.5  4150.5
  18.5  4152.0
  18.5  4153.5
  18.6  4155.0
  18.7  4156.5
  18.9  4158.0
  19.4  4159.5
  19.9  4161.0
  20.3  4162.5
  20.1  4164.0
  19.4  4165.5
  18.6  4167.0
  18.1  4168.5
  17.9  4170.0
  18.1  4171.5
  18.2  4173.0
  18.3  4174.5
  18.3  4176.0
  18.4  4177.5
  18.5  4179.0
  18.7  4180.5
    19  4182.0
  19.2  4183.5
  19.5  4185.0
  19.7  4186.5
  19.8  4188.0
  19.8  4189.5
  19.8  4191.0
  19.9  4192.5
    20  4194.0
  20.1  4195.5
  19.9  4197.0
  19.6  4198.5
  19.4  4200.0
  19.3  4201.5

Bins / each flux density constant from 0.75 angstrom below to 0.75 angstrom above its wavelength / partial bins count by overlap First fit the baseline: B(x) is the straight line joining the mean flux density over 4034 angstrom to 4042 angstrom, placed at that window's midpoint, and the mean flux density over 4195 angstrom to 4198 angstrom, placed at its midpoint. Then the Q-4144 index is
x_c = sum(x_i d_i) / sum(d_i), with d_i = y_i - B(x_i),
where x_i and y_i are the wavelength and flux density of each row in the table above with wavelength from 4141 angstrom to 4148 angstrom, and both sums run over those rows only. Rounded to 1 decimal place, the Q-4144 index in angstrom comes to 4144.8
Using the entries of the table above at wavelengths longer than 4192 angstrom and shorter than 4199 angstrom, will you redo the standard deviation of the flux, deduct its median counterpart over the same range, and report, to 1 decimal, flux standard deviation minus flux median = -19.7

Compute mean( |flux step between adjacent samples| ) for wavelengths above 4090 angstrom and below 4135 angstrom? 0.30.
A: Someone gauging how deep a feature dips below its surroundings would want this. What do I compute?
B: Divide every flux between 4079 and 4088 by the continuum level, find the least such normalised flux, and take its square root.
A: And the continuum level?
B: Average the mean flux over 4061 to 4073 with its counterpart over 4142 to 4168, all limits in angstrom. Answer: 1.05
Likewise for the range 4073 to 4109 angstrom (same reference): 0.98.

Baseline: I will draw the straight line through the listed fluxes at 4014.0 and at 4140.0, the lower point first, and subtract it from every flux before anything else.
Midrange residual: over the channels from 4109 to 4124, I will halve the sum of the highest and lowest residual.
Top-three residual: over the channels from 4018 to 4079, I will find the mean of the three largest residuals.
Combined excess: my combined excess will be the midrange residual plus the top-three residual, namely 0.70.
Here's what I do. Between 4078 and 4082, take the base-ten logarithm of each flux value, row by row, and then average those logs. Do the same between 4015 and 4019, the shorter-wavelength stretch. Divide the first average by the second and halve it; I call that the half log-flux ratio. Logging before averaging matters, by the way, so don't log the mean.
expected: 0.495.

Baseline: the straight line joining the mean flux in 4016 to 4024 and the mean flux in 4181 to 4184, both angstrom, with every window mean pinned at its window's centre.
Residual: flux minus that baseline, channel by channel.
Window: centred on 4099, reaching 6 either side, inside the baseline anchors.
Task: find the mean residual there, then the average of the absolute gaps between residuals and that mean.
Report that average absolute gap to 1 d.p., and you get 0.9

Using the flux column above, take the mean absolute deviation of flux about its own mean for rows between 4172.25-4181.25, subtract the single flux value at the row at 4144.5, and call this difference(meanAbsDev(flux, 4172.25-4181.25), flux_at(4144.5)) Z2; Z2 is -18.8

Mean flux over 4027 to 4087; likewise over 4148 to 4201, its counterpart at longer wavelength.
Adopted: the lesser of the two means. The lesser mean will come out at 19.09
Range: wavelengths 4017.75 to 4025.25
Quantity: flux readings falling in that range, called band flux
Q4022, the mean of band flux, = 21.3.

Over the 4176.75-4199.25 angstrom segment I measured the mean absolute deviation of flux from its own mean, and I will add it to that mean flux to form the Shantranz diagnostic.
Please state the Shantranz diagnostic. 19.9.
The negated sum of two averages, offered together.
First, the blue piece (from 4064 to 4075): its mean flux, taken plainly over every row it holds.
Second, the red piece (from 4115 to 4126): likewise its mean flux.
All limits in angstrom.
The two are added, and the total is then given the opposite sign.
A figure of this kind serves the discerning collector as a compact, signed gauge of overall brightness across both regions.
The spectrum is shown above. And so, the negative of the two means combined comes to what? -40.3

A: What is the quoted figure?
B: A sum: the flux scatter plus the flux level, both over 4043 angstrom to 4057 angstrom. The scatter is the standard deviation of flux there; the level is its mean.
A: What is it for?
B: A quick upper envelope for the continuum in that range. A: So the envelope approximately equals 20.2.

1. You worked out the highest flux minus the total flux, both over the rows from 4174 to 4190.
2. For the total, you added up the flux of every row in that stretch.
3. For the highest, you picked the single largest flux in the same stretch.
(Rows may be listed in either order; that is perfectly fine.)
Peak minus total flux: -189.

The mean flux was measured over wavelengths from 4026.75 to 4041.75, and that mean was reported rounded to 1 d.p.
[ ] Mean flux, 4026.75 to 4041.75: 20.1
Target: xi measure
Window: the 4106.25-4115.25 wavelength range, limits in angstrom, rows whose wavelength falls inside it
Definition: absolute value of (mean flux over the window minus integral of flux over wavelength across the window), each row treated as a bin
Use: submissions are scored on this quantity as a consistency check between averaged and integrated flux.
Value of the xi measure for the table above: 163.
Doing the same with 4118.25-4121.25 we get 42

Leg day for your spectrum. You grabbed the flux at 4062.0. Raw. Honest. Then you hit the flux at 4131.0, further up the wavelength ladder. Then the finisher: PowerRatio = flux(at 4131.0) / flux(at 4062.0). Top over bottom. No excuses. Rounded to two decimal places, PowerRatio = 1.03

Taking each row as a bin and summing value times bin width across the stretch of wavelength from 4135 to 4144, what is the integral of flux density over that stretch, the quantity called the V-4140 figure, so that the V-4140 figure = 175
